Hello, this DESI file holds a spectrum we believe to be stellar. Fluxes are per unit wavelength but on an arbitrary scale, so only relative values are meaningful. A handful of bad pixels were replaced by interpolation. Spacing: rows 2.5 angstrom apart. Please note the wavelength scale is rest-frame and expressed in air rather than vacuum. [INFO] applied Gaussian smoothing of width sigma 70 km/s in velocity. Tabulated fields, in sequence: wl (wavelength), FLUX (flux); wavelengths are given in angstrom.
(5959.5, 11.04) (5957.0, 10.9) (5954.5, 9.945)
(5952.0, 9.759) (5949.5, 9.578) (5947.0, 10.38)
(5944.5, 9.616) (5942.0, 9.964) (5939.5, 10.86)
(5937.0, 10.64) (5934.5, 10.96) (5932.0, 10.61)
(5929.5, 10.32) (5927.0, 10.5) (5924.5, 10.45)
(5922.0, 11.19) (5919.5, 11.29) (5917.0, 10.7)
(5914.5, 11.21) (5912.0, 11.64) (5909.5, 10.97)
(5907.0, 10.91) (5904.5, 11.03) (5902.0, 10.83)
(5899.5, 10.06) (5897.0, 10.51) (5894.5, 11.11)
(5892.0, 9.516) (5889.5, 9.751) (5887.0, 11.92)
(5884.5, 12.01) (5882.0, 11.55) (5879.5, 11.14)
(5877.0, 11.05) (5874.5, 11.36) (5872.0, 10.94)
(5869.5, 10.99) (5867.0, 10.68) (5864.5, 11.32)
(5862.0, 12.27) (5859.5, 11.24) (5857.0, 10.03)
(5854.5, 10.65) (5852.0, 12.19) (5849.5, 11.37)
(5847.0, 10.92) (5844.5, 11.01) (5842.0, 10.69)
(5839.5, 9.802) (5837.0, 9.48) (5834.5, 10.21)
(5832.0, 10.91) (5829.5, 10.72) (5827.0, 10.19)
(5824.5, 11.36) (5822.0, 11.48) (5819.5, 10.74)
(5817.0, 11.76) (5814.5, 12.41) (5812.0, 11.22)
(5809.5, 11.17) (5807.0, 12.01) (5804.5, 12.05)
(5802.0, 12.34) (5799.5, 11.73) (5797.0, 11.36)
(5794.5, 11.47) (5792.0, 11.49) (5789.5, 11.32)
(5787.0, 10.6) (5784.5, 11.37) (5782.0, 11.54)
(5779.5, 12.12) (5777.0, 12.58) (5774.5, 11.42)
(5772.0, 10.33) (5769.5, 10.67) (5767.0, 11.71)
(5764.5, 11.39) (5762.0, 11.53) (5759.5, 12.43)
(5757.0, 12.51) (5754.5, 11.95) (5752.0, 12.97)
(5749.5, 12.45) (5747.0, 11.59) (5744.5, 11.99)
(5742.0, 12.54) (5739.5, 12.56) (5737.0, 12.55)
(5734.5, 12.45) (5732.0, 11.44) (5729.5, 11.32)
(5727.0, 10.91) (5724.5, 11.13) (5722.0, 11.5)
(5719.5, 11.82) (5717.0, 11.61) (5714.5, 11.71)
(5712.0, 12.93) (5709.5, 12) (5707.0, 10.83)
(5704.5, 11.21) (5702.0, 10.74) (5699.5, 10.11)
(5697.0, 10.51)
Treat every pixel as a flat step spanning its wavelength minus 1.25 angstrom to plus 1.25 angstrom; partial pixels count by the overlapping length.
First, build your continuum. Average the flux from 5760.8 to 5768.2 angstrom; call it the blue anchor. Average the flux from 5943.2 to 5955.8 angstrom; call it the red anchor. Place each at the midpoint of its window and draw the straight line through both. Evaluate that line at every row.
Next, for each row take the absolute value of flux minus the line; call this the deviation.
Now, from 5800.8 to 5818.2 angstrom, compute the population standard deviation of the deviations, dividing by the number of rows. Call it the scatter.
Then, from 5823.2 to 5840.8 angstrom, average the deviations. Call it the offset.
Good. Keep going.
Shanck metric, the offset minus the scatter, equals 0.20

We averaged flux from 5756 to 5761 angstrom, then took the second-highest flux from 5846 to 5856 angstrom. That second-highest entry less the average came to -1.1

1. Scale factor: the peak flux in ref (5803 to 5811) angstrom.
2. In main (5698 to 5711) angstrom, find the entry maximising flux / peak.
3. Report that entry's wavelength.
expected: 5709.5 angstrom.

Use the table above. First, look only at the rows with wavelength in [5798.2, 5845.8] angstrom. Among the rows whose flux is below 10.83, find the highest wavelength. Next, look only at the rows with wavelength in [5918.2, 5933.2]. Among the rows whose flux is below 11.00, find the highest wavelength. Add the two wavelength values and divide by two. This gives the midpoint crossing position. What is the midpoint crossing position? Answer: 5887.0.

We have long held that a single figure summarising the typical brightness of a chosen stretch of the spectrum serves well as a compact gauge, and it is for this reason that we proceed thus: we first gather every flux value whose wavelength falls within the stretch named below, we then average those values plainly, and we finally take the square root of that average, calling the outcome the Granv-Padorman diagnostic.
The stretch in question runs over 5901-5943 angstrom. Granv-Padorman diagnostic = 3.29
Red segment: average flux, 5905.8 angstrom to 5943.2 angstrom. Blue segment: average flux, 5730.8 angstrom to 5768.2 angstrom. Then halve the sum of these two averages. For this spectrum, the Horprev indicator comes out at 11.48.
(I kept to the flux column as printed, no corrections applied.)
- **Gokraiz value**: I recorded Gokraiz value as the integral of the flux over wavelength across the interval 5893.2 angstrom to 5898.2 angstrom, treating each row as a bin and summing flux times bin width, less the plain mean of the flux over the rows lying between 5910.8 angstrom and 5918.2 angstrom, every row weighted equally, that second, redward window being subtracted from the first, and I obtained 43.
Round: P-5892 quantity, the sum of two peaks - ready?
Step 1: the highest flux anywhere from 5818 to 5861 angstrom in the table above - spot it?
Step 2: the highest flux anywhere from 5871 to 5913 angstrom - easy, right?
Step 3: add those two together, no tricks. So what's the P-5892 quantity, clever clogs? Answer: 24.2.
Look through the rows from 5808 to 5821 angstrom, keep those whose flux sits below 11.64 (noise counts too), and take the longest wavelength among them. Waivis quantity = 5819.5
